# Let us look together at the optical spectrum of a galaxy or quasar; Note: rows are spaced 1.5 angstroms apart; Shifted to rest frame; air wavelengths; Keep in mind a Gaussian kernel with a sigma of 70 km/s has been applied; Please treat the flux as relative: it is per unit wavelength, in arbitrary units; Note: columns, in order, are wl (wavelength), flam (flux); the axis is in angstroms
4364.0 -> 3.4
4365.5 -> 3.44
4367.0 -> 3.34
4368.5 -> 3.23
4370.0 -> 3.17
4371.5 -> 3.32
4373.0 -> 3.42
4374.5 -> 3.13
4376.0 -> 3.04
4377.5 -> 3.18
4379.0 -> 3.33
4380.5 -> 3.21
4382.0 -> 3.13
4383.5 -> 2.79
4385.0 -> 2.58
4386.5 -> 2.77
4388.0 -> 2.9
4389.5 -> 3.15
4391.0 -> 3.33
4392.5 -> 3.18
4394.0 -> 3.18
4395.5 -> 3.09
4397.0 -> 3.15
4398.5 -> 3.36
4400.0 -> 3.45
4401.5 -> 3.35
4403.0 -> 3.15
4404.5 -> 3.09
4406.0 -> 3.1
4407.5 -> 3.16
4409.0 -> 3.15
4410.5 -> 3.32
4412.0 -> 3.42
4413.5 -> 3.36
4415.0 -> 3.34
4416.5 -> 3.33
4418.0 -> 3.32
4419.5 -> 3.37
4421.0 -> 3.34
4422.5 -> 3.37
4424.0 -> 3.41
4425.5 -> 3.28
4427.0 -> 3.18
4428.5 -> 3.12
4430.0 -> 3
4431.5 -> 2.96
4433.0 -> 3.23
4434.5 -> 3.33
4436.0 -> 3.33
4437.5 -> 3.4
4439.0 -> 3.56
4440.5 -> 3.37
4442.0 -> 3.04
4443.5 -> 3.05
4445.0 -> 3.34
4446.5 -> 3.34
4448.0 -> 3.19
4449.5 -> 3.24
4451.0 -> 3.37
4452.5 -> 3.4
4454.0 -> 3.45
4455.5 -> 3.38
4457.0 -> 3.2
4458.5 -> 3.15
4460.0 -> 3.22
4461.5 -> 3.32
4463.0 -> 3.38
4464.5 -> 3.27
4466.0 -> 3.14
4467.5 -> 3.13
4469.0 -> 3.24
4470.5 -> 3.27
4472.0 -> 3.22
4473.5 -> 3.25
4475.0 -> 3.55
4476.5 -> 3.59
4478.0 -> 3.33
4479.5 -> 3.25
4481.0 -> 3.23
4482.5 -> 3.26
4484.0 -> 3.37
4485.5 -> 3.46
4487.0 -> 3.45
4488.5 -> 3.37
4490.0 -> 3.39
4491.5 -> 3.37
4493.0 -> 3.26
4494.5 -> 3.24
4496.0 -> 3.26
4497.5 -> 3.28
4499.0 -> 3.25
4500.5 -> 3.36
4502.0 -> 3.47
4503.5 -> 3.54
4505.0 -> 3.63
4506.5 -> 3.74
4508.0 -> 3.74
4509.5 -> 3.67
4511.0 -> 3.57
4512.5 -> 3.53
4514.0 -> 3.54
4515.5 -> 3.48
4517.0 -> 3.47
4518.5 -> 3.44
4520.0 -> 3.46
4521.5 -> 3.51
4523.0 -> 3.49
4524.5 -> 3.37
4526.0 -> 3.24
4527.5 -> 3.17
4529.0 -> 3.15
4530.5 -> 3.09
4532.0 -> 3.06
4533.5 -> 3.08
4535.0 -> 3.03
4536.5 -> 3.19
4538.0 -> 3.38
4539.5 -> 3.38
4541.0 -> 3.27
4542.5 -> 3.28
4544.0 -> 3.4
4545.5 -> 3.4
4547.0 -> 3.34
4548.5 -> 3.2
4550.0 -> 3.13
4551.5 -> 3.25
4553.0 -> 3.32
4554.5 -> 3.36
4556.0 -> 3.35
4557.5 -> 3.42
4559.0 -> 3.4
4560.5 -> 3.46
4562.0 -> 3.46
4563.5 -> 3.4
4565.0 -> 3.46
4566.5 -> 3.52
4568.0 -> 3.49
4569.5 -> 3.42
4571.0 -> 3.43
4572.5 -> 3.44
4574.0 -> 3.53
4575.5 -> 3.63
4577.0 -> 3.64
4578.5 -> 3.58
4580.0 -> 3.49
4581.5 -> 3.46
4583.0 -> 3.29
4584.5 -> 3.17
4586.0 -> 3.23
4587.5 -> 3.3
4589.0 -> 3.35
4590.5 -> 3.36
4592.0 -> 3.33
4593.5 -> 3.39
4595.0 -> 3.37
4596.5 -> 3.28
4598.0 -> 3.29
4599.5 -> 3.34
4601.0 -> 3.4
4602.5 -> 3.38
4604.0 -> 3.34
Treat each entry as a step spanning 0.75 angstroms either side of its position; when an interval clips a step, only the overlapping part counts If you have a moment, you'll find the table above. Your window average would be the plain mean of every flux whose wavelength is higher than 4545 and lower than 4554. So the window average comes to 3.27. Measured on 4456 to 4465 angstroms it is 3.26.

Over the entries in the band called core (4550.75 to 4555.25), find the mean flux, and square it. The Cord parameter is 11.0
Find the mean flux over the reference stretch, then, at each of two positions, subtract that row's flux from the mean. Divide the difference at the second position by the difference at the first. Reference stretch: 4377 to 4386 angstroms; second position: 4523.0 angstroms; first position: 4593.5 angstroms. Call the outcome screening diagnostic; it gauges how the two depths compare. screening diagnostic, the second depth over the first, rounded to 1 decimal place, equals 1.3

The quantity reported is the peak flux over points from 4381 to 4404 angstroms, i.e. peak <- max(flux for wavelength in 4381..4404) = 3.45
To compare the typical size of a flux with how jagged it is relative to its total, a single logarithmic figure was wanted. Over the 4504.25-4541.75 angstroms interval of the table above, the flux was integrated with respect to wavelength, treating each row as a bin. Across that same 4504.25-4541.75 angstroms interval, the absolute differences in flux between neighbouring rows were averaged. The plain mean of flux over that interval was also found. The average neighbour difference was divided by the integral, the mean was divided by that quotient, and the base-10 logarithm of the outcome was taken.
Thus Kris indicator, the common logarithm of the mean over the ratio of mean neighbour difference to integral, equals 3.84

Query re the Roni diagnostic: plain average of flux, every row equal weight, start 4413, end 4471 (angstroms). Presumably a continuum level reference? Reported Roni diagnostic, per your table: 3.27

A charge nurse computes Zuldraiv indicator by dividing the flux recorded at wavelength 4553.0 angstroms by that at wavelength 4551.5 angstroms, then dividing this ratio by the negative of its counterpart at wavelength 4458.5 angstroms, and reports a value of -0.32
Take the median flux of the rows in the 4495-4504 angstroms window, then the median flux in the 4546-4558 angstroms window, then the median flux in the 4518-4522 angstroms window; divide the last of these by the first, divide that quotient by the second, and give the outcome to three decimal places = 0.313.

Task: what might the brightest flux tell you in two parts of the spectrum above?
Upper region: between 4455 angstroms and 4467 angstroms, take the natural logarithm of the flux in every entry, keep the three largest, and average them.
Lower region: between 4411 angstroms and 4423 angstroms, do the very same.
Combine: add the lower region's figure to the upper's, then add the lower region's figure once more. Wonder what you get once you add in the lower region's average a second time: 3.65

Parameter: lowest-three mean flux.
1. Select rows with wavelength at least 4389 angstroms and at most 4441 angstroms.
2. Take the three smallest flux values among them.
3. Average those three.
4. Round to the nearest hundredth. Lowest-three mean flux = 3.02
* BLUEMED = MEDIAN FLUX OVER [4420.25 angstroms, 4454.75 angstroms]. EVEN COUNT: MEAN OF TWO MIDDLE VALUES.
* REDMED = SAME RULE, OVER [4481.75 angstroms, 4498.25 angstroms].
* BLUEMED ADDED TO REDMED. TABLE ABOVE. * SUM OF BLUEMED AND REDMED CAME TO 6.70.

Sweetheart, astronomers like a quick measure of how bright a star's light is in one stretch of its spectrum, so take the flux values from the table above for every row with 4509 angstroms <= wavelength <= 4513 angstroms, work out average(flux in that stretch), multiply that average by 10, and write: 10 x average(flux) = 35.9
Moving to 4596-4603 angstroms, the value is 33.4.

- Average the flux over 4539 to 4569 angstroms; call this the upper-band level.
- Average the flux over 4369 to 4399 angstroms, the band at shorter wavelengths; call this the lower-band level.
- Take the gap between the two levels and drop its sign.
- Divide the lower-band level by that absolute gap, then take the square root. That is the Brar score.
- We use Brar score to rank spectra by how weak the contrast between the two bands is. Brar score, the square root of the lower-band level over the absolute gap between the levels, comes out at 3.6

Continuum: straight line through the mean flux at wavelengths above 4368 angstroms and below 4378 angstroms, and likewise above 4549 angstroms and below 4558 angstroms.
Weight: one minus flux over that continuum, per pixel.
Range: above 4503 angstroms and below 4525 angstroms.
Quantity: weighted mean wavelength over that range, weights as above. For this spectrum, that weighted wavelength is 4511.9 angstroms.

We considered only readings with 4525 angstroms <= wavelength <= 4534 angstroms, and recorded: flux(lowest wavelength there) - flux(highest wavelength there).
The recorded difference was 0.160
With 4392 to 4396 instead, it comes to 0.090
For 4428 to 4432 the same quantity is 0.160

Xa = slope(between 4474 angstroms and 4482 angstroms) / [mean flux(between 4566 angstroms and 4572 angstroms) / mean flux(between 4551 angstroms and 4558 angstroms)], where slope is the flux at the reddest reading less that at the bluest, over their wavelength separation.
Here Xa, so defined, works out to -0.05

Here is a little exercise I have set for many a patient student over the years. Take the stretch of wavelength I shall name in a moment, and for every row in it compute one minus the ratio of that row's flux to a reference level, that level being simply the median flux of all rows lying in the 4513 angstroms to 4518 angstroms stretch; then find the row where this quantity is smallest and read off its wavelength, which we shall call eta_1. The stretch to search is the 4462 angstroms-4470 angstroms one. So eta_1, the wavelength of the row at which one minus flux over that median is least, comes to 4463.0 angstroms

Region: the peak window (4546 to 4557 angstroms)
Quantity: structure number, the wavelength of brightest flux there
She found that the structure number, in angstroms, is 4554.5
